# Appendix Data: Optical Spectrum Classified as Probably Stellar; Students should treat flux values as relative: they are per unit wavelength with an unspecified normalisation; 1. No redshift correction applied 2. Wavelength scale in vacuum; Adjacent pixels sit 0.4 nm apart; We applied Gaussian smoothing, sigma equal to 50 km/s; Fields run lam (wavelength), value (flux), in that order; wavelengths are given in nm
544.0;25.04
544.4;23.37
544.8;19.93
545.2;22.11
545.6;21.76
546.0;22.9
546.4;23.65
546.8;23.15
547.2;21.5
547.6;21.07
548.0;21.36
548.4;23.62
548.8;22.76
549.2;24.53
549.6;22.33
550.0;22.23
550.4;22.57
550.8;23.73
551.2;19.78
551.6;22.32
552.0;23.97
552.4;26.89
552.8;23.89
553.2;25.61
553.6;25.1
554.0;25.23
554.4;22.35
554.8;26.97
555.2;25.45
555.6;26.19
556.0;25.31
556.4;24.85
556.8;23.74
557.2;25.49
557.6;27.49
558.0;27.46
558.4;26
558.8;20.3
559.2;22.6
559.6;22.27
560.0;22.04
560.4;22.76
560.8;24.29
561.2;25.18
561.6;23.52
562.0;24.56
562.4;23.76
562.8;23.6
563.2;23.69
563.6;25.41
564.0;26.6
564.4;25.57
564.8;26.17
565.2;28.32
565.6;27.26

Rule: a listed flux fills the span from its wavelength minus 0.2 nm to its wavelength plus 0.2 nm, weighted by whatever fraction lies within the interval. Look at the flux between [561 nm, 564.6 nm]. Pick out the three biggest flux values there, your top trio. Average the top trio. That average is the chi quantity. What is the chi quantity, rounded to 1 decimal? 25.9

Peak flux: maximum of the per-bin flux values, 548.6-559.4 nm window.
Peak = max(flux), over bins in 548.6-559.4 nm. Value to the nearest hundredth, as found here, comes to 27.49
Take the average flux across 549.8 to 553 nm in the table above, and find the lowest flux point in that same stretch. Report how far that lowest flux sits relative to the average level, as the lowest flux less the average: -3.4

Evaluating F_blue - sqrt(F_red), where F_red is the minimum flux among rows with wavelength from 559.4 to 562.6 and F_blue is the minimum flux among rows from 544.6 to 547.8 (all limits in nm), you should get 15.2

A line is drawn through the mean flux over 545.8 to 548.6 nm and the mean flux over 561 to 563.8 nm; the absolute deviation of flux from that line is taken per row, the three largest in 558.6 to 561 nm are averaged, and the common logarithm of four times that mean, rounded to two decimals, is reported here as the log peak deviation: 0.98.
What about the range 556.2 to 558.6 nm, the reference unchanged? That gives 1.11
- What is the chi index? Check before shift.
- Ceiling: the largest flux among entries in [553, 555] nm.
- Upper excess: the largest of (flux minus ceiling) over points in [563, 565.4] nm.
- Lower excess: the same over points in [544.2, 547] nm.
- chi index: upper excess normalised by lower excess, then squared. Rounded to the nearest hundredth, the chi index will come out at 0.17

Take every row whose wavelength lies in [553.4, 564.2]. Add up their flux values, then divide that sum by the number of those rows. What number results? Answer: 24.5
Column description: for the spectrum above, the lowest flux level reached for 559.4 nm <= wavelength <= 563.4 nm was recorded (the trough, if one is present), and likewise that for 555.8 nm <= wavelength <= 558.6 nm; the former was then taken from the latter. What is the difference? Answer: 2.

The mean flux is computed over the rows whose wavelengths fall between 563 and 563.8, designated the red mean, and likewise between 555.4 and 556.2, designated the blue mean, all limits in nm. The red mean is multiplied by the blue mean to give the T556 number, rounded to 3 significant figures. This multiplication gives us 632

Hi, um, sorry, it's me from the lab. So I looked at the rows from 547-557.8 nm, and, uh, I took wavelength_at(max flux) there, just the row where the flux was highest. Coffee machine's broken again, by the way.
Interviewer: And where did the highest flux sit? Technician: 557.6 nm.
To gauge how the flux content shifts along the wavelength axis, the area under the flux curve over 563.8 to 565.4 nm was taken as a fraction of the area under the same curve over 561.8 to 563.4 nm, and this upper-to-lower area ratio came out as 1.12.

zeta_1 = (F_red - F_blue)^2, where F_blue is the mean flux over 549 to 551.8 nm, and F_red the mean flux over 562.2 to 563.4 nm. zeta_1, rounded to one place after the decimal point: 1.4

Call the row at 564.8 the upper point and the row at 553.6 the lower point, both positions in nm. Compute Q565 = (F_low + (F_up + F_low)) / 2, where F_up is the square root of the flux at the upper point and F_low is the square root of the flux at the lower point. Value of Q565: 7.57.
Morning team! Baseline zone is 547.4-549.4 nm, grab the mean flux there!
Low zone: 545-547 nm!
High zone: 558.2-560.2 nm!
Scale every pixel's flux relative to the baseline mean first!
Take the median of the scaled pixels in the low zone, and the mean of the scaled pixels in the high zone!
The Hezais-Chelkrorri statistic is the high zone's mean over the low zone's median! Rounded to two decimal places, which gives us 0.99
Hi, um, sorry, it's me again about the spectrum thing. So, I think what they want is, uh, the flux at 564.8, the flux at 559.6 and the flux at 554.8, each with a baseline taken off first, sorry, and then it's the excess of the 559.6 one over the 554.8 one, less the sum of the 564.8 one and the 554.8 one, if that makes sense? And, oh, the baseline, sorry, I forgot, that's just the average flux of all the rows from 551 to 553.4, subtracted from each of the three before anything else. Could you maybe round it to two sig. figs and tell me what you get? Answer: -10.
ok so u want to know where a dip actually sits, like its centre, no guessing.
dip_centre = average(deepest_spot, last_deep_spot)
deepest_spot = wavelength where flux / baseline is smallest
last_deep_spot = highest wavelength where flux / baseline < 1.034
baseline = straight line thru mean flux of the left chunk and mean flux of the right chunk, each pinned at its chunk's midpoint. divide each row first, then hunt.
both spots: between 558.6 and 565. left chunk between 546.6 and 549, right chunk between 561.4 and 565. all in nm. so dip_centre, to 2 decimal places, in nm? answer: 561.60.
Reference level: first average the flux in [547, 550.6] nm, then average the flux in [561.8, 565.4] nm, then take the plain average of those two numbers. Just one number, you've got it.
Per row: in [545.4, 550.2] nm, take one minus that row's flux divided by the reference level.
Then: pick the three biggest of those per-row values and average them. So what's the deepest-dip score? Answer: 0.107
